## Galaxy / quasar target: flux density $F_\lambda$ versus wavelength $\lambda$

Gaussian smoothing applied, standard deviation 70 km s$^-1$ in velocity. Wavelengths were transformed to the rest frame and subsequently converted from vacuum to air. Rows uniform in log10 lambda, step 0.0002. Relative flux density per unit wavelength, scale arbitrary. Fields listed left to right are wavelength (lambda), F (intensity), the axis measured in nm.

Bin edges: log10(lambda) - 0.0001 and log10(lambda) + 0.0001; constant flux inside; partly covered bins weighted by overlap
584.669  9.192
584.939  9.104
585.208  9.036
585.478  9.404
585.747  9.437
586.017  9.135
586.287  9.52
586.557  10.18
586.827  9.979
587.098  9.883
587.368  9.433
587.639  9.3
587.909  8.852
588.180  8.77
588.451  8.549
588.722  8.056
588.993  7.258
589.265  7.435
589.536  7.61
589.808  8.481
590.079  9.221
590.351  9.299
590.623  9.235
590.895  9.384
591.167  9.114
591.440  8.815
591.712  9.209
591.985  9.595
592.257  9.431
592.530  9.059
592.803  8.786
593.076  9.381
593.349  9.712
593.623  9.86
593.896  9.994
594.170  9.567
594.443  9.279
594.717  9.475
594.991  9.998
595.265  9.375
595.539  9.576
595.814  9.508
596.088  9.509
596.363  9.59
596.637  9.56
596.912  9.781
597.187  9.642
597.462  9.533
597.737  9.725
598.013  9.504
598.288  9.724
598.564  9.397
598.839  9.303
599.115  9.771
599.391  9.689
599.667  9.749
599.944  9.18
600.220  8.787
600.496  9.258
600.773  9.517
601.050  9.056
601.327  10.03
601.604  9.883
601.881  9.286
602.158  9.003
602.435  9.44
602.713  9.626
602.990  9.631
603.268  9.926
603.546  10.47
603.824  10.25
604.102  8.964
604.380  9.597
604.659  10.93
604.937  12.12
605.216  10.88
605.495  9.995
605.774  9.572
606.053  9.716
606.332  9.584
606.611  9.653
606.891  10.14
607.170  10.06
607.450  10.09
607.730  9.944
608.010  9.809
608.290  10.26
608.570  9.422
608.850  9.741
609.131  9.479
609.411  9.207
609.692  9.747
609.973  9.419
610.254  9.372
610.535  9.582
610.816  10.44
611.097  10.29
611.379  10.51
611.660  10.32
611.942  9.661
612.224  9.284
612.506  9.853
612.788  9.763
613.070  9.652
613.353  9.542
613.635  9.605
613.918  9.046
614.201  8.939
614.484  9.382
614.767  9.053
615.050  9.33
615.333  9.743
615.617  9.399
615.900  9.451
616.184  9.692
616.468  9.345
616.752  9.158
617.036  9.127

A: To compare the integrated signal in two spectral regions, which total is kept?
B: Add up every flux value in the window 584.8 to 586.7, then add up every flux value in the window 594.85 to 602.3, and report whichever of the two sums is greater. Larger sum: 257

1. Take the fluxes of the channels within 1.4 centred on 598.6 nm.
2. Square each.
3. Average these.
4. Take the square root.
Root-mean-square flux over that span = 9.54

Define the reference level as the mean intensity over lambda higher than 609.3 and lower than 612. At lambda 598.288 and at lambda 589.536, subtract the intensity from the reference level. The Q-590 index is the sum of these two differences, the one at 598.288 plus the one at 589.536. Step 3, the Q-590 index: 2.4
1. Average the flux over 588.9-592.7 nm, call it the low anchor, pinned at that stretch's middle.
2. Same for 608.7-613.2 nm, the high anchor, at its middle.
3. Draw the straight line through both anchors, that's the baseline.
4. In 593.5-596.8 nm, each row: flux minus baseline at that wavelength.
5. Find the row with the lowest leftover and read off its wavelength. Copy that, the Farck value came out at 594.443 nm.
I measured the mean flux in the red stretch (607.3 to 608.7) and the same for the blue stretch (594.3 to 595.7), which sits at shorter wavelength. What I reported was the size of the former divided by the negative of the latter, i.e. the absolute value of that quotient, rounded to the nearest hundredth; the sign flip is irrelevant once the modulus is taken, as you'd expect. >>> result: 1.04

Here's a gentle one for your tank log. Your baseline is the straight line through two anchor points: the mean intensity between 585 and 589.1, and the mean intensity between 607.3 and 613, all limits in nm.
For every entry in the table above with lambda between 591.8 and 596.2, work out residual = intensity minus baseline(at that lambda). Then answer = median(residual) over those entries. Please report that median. 0.1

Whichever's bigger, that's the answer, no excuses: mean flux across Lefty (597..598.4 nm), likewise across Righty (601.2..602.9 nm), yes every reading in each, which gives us 9.6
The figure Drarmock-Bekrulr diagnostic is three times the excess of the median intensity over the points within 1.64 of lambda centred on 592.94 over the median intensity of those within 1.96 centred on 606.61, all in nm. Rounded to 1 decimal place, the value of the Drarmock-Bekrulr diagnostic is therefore -0.9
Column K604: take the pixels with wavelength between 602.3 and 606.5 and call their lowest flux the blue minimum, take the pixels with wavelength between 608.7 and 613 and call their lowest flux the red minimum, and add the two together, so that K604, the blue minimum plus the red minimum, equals 18.2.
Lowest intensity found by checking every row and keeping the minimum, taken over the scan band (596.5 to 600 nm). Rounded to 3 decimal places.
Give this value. 9.180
